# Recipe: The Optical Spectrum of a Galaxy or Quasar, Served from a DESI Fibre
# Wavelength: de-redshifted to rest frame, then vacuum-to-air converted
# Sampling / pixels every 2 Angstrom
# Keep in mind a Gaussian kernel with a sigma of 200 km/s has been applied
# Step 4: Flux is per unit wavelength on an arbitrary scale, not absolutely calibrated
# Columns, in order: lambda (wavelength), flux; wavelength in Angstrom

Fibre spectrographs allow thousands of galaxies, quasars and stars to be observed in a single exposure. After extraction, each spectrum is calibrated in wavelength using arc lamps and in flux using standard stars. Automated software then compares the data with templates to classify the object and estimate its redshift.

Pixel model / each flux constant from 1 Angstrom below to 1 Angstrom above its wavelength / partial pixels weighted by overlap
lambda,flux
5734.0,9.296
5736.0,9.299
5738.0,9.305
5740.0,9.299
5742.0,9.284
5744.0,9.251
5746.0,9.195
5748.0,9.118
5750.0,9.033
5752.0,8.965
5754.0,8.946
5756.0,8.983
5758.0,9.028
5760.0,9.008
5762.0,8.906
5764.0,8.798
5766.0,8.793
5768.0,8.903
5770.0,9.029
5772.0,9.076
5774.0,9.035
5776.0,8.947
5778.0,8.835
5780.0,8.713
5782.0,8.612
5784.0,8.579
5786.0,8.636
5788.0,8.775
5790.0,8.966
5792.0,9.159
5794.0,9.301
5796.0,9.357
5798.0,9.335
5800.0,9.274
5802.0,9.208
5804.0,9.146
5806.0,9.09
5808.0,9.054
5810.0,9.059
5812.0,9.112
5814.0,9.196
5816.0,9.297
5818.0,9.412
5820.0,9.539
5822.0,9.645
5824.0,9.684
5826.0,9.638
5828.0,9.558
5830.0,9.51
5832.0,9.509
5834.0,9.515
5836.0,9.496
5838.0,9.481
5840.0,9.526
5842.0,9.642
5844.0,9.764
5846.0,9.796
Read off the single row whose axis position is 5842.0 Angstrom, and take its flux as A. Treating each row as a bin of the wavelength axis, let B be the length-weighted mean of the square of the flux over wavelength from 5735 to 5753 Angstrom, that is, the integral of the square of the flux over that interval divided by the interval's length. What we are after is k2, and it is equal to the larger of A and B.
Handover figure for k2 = 85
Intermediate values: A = 9.642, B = 84.6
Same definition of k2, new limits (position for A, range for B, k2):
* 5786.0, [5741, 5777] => 81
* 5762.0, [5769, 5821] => 82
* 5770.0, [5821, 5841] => 91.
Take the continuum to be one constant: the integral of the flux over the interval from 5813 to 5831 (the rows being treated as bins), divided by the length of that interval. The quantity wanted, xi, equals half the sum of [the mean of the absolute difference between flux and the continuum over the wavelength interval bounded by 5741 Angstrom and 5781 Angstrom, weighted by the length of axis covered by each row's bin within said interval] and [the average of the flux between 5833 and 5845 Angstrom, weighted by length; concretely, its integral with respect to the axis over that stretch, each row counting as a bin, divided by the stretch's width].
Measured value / 5.04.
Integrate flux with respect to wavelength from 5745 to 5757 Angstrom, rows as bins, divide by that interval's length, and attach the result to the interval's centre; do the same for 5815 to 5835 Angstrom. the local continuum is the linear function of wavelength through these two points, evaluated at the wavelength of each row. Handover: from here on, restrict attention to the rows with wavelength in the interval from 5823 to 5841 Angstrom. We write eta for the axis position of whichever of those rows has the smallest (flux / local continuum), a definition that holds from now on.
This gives 5838.0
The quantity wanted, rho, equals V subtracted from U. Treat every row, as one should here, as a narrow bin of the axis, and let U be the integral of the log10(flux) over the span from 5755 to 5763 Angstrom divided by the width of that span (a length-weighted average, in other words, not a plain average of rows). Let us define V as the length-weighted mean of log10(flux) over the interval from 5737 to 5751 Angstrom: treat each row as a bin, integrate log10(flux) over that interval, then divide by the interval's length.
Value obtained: -0.011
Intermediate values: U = 0.953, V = 0.964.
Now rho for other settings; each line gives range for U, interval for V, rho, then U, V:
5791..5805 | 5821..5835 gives -0.015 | 0.966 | 0.981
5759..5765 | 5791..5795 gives -0.016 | 0.950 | 0.965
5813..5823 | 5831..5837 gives -0.004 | 0.974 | 0.978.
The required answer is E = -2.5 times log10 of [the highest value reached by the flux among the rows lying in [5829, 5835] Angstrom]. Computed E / -2.446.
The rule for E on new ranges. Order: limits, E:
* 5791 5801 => -2.428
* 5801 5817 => -2.421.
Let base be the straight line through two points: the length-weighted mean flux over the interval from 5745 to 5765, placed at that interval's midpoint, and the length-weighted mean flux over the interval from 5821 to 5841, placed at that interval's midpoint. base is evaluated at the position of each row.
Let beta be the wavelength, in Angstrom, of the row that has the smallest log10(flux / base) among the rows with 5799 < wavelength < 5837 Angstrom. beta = 5810.0 Angstrom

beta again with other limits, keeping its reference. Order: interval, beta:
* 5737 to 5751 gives 5750.0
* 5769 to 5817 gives 5784.0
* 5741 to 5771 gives 5766.0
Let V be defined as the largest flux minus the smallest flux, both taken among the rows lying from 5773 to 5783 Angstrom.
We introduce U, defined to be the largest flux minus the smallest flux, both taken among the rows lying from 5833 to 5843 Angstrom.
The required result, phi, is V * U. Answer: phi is 0.07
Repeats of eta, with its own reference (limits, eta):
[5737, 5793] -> 5784.0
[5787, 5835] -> 5788.0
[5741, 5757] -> 5754.0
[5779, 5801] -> 5784.0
